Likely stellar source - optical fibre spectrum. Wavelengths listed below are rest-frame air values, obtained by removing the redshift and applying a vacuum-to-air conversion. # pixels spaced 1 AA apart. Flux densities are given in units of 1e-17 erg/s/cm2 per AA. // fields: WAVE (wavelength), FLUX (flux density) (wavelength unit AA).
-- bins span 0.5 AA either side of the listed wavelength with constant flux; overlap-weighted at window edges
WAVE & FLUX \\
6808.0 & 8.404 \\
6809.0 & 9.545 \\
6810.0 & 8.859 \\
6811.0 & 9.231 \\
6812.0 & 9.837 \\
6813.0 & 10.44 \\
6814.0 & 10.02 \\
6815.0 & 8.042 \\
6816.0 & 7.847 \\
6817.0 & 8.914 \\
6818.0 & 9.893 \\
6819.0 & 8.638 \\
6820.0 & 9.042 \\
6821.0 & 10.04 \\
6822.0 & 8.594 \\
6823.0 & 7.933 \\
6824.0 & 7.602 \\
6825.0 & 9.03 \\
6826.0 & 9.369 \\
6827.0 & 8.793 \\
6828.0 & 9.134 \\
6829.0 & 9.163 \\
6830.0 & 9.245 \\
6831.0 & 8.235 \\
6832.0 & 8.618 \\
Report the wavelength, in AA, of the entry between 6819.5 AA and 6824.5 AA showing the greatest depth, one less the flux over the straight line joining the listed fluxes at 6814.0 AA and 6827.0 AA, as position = 6824.0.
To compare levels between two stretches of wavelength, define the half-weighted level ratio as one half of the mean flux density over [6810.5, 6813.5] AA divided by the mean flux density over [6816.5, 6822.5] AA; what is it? 0.535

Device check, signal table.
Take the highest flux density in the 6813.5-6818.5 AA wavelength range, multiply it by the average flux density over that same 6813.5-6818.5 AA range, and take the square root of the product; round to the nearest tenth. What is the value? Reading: 9.5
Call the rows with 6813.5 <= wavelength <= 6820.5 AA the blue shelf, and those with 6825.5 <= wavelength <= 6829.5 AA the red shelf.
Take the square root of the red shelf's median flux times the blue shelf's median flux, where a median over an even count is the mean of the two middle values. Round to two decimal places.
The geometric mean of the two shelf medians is 9.03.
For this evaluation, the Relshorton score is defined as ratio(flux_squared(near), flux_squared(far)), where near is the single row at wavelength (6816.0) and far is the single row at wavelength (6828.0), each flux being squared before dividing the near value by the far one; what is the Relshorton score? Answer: 0.74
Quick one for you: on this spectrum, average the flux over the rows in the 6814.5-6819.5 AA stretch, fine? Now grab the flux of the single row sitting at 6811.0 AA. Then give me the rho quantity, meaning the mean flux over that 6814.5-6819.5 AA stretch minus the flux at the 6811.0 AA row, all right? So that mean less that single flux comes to -0.6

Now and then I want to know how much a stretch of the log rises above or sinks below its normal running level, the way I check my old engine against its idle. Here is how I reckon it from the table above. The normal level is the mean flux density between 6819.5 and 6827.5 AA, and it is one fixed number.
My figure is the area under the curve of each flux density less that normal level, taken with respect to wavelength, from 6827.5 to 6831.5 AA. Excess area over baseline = 0.6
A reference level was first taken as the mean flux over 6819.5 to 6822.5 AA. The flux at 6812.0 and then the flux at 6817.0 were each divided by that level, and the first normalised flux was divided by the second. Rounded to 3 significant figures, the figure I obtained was 1.10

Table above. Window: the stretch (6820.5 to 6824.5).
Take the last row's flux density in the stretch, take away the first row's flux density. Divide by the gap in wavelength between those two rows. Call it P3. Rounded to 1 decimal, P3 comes -0.8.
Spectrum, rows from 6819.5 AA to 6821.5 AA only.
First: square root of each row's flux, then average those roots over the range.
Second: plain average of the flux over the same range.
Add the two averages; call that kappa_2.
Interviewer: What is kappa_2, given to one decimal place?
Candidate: 12.6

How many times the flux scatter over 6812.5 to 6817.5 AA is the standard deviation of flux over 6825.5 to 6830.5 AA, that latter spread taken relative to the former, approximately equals 0.19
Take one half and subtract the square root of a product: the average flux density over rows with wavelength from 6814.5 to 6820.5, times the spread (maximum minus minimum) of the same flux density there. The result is -3.7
